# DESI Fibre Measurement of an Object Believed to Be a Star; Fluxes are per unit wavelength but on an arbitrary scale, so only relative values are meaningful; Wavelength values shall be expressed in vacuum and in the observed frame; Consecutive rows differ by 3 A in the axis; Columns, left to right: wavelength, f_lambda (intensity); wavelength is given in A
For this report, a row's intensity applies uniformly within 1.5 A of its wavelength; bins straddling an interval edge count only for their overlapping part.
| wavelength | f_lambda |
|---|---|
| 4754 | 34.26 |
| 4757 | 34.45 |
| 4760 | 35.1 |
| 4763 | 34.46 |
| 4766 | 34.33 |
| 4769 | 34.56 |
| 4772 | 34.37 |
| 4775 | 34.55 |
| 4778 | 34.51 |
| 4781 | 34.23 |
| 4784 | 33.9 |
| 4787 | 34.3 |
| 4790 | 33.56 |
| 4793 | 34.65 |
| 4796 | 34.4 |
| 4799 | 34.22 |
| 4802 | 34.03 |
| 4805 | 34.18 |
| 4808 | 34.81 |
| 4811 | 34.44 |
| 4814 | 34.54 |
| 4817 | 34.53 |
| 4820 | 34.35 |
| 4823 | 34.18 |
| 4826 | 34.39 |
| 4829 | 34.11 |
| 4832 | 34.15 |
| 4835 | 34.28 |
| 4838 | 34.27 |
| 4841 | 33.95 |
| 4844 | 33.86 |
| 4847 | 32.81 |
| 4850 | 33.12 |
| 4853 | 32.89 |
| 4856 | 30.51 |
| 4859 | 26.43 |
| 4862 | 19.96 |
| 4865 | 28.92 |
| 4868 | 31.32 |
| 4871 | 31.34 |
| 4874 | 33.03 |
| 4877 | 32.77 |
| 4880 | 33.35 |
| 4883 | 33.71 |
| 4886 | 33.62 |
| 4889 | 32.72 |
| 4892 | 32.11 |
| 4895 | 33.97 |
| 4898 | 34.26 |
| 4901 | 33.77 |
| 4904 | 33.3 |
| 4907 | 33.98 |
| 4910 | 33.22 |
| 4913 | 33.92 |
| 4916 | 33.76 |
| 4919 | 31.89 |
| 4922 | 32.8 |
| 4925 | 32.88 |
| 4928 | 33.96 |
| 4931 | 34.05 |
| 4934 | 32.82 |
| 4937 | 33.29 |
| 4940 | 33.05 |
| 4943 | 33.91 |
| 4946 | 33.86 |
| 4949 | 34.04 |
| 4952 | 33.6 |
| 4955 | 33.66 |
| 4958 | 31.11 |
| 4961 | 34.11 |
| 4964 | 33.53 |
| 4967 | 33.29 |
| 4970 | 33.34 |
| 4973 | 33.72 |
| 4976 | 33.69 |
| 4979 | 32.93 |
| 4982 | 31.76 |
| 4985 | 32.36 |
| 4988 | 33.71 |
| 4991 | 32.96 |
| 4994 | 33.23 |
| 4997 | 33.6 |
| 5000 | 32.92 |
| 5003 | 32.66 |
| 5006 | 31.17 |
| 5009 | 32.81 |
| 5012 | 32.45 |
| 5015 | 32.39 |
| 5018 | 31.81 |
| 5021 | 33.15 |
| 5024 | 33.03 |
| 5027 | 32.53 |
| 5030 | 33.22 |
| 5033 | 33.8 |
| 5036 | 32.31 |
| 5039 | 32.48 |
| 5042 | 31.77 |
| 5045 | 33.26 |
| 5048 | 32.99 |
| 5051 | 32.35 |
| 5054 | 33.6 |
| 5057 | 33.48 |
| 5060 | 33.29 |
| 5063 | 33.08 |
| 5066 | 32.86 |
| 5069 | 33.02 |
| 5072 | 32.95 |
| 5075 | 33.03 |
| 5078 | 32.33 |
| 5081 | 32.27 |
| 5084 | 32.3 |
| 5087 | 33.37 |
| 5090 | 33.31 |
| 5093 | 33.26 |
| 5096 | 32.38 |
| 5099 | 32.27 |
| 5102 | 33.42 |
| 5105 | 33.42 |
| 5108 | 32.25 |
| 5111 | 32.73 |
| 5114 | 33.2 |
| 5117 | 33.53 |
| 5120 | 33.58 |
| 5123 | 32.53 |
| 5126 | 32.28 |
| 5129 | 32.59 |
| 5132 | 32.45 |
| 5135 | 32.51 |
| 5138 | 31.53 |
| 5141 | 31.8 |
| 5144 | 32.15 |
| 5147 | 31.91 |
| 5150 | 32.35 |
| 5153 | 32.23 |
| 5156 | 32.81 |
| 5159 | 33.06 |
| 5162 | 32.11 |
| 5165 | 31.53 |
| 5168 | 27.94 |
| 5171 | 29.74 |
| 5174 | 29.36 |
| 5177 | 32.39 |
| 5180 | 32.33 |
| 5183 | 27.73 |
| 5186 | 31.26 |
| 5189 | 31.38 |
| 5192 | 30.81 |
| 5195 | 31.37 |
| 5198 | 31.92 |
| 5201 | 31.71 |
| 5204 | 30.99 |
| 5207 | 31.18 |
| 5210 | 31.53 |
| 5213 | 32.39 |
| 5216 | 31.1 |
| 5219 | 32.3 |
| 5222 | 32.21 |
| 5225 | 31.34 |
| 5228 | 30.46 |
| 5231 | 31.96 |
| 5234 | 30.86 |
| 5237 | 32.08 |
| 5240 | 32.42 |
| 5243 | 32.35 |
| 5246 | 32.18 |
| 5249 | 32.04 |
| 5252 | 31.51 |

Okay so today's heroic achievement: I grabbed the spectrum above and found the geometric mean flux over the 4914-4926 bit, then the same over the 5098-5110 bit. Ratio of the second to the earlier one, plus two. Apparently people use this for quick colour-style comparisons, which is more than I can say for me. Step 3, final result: 3.000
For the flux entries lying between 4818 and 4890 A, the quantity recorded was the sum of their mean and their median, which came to 65.5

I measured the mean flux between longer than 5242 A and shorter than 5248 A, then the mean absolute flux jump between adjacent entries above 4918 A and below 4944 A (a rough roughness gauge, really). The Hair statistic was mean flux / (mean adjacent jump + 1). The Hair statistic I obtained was 20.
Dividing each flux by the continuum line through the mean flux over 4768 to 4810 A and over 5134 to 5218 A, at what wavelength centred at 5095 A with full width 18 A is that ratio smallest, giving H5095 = 5099 A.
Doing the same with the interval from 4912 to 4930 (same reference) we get 4919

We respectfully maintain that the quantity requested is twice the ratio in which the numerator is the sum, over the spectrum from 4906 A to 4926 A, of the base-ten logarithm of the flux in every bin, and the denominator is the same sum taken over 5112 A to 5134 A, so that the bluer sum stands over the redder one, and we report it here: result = 2.01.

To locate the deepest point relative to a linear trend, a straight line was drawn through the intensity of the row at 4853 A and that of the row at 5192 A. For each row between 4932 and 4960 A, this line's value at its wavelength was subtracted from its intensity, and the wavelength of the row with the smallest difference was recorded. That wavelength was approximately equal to 4958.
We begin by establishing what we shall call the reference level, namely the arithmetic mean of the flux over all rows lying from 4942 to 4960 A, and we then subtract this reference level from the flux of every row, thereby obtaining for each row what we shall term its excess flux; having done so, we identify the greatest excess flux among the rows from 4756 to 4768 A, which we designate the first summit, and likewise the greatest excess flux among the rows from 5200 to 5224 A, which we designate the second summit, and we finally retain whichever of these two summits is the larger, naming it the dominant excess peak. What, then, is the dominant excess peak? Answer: 1.7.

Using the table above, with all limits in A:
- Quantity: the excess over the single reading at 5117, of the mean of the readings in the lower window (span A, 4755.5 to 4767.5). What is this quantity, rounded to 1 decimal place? 1.1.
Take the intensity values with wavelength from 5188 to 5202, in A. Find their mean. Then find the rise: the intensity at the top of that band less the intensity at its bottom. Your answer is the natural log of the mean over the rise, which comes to 4.6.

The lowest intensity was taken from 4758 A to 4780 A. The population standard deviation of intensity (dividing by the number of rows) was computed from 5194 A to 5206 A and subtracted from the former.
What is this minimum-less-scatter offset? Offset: 34.0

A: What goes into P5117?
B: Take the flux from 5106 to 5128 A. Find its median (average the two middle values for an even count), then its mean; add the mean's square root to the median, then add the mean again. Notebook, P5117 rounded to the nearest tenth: 71.3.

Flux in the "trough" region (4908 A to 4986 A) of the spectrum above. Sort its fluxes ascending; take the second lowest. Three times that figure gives 95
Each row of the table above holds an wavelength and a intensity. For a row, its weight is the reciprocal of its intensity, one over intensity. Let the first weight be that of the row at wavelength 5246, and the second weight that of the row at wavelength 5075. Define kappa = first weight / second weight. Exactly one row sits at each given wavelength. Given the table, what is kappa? 1.03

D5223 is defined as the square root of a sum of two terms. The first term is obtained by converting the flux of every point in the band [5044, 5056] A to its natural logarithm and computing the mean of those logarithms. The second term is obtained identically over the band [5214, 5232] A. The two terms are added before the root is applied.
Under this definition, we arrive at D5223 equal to 2.64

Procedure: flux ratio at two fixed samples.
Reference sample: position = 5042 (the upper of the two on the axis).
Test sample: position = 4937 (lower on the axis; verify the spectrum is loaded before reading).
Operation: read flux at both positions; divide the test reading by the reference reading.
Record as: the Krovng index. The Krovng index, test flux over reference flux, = 1.05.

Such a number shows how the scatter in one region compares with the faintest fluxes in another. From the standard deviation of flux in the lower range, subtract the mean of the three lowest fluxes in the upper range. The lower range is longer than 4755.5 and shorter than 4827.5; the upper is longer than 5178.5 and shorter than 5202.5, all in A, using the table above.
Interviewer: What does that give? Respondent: -29.6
